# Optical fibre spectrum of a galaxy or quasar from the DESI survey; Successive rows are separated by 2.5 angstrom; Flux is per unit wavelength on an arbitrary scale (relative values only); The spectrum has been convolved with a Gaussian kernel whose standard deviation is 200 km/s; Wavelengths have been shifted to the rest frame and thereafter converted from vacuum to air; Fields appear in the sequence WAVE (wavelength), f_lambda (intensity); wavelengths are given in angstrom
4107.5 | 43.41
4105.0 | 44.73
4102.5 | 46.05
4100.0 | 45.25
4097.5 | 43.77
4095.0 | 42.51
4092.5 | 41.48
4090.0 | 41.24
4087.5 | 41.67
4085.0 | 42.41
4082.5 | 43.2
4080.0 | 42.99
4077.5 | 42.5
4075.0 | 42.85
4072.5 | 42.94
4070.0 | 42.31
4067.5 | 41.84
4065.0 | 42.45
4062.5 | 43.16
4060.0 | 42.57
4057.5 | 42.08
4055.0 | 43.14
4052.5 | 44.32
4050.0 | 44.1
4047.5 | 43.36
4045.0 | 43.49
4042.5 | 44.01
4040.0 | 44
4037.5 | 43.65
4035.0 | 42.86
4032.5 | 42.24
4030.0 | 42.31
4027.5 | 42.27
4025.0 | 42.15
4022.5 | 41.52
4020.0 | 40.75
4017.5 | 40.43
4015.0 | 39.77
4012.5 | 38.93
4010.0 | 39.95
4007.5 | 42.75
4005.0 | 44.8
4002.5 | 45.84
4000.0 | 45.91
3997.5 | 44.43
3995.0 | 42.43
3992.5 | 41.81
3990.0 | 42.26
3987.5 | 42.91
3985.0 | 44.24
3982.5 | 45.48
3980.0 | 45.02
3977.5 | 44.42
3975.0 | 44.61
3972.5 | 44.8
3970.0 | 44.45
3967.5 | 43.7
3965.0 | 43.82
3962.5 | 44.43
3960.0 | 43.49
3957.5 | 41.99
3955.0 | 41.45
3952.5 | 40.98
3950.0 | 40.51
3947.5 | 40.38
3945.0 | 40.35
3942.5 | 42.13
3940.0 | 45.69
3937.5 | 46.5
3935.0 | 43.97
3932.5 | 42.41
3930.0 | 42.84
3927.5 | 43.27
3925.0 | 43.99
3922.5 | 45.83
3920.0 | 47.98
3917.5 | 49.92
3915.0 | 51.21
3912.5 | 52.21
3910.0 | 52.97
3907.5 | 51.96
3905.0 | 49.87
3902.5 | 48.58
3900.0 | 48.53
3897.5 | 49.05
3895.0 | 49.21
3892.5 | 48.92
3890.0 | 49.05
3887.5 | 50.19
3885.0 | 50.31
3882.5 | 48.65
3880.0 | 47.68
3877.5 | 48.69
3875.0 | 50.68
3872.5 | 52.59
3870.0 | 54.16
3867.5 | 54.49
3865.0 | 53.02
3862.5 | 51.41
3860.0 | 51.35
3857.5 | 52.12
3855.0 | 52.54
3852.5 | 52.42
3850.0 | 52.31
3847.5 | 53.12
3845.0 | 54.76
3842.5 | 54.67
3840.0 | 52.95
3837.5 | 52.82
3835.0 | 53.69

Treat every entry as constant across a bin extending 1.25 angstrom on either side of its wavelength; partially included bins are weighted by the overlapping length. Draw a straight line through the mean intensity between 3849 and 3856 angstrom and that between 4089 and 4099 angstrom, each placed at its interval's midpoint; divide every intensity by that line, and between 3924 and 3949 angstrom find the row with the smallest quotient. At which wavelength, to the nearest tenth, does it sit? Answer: 3945.0 angstrom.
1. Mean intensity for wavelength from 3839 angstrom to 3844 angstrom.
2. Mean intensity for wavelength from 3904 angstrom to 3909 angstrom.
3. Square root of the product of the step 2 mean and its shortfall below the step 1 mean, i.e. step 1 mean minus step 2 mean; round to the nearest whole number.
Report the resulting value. 12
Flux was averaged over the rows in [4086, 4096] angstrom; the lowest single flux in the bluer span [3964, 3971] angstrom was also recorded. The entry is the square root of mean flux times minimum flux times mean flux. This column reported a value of 276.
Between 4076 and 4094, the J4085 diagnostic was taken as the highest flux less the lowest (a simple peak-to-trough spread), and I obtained 2.0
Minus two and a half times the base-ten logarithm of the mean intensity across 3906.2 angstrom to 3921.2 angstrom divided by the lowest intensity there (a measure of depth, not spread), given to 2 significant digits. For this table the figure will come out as -0.067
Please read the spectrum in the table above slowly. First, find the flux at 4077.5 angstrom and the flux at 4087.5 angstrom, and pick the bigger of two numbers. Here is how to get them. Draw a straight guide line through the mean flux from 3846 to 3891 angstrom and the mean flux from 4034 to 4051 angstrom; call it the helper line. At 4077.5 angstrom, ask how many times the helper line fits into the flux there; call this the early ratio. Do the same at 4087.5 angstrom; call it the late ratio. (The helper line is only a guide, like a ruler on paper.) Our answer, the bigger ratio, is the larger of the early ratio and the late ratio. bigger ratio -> 1.01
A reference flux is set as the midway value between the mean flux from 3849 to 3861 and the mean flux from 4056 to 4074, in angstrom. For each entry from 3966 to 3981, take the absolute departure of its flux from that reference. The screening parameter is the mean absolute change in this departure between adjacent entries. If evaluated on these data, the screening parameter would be 0.42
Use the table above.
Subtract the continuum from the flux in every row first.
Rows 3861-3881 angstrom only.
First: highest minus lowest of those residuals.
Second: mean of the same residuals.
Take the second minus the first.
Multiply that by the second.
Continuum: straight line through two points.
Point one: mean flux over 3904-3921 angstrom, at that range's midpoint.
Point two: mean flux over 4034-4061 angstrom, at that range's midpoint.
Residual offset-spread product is 12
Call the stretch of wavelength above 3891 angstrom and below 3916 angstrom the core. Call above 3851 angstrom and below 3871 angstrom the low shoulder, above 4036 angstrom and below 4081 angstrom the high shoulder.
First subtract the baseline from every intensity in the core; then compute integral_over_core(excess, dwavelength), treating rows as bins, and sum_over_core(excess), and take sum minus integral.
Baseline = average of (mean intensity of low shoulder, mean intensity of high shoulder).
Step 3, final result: -35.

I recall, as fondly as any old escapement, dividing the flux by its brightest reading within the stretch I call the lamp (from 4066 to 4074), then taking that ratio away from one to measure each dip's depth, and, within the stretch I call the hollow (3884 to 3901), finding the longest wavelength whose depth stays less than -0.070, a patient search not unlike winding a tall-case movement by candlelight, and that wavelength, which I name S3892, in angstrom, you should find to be 3900.0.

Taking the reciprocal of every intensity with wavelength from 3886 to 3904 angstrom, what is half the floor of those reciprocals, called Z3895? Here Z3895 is 0.0100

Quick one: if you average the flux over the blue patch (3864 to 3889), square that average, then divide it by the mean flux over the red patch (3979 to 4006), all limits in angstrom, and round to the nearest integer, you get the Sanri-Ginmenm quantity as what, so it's 59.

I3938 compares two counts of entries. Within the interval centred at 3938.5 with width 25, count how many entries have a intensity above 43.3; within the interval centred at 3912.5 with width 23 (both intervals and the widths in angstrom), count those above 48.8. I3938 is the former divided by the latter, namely 0.5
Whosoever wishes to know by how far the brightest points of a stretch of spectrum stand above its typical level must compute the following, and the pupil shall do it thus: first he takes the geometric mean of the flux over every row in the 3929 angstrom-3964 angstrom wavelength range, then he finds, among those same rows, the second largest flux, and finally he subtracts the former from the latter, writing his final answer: 3.1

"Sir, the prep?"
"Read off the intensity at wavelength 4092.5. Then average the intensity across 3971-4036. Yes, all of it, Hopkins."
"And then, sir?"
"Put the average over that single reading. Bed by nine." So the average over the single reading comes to 1.03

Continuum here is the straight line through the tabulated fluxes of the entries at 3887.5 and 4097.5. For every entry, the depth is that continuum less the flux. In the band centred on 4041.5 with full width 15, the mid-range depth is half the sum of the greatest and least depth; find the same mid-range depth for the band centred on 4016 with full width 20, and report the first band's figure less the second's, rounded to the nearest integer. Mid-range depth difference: -3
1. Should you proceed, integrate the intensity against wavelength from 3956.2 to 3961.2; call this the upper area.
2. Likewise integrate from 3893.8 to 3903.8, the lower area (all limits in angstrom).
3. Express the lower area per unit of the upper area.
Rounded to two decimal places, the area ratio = 2.29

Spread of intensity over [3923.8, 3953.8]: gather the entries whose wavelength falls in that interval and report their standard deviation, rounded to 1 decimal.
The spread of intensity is 2.0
